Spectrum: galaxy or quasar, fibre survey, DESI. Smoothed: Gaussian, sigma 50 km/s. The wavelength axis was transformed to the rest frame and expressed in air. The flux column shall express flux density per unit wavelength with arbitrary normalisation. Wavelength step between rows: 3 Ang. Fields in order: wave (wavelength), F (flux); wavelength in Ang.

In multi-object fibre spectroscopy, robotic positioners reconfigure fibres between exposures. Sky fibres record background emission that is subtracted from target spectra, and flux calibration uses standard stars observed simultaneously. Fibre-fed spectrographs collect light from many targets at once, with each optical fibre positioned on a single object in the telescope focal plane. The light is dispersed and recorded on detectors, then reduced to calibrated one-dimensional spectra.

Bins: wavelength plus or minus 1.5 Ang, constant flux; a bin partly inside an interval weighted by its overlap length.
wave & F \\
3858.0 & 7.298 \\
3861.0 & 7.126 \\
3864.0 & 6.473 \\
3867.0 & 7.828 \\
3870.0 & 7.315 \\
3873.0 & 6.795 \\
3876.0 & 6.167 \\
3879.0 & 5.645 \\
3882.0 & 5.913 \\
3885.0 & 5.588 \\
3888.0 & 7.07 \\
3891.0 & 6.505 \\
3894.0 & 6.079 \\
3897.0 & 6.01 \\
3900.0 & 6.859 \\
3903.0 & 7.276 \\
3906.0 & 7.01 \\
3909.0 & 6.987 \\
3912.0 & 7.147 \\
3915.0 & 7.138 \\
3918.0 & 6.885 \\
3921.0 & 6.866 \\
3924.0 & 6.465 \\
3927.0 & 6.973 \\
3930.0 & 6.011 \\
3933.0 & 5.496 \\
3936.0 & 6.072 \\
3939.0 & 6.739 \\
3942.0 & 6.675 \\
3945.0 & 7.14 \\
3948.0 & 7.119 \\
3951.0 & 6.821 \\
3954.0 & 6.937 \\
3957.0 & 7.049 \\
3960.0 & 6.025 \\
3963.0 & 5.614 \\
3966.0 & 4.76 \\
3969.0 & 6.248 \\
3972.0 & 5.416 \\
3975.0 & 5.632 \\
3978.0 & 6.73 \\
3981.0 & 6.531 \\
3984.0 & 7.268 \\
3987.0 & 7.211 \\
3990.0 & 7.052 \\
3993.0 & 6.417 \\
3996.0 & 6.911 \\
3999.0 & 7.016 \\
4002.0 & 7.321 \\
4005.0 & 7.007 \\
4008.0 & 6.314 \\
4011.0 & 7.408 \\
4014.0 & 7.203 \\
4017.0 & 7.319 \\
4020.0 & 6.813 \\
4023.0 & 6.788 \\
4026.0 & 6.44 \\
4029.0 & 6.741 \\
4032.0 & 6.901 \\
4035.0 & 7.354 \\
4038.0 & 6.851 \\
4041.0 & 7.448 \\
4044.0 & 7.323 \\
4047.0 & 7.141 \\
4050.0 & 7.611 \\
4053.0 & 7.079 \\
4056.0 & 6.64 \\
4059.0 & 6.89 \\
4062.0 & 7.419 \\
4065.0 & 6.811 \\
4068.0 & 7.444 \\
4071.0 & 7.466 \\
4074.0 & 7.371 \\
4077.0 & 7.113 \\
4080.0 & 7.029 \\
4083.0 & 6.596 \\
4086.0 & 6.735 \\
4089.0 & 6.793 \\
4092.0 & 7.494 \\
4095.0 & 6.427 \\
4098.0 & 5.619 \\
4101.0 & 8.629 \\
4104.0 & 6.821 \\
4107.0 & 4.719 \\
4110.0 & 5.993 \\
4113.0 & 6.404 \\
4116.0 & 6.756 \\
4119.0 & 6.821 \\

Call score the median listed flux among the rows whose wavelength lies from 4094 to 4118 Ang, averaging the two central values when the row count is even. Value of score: 6.42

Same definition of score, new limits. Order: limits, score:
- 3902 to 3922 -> 7.01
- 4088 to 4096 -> 6.79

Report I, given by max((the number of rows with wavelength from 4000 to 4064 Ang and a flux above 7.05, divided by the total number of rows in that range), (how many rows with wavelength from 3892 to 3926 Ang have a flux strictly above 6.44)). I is 9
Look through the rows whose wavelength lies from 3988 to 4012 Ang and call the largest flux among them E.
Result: 7.408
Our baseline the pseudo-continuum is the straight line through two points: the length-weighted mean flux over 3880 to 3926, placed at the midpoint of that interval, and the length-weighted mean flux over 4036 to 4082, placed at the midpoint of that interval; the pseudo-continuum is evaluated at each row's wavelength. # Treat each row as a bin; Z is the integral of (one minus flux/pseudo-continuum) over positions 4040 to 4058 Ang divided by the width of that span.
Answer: -0.008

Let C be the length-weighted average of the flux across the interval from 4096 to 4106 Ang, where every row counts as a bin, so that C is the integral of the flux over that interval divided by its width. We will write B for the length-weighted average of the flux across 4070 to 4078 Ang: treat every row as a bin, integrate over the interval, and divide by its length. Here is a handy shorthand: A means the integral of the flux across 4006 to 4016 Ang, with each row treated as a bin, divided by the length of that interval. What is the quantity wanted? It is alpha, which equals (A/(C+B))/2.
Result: 0.246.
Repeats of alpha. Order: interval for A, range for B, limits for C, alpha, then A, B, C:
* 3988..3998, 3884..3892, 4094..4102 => 0.258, 6.83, 6.43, 6.8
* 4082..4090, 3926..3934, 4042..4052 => 0.249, 6.71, 6.15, 7.3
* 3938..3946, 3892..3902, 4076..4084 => 0.257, 6.84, 6.37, 6.9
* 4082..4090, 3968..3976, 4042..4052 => 0.256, 6.71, 5.74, 7.3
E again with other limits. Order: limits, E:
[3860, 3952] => 7.828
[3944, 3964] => 7.14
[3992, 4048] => 7.448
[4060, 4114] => 8.629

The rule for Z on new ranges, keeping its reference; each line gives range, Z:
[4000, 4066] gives 0.006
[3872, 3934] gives 0.018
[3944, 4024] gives 0.037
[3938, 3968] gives 0.049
